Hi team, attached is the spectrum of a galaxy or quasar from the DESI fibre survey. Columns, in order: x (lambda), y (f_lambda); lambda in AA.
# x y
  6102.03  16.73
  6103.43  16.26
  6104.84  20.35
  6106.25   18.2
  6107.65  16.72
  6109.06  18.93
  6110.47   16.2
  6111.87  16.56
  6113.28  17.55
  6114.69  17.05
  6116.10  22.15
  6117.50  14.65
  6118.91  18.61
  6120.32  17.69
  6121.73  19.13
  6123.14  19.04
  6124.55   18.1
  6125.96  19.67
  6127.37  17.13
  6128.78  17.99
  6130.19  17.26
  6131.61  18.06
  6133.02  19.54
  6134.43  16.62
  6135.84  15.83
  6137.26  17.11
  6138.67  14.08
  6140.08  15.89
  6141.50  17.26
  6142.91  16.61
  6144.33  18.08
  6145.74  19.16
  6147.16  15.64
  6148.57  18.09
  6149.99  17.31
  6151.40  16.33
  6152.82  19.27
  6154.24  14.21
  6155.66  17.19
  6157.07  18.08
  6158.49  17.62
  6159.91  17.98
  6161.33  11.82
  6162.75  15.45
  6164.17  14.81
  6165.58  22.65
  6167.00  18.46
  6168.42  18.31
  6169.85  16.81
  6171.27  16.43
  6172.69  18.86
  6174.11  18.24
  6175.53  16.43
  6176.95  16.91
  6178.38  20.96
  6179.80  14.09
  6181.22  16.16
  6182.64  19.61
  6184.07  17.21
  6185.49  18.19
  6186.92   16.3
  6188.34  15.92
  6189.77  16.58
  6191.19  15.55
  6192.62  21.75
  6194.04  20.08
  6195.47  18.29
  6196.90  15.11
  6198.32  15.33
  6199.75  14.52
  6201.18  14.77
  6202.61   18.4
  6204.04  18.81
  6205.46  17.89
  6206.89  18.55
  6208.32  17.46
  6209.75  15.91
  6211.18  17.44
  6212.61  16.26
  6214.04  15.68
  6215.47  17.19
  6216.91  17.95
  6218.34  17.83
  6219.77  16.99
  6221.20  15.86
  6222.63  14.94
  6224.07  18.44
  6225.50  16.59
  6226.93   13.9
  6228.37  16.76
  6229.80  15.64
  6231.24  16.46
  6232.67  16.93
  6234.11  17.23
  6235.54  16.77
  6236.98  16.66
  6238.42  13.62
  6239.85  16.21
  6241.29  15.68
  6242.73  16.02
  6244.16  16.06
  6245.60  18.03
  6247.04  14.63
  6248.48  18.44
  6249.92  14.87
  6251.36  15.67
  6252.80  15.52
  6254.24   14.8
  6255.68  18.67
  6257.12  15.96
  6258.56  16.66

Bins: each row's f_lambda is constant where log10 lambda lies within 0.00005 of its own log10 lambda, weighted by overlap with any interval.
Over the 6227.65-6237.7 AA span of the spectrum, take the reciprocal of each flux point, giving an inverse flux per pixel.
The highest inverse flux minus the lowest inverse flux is 0.006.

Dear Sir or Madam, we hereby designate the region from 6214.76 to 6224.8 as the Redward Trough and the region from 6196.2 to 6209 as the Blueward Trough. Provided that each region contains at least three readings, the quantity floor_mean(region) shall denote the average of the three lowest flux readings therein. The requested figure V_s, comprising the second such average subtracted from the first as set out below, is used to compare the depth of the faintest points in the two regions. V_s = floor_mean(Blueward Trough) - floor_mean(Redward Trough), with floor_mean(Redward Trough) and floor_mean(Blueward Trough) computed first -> -1.1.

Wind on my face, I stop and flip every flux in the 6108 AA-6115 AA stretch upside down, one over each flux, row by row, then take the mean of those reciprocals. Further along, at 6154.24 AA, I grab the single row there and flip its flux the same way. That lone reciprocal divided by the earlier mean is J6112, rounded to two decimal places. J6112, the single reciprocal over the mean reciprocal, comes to 1.21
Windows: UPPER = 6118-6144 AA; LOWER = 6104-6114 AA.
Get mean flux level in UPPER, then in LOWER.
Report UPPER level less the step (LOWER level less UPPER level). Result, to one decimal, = 17.3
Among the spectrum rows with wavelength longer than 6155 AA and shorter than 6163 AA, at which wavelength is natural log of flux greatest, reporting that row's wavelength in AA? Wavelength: 6157.07 AA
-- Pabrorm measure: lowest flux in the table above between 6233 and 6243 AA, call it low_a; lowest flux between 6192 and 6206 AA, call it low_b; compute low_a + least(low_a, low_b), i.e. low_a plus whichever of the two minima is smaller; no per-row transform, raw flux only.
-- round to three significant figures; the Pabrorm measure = 27.2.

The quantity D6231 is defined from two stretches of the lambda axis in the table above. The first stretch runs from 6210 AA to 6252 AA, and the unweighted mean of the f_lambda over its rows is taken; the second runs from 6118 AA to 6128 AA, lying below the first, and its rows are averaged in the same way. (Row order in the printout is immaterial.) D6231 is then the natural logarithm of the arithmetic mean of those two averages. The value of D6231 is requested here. 2.86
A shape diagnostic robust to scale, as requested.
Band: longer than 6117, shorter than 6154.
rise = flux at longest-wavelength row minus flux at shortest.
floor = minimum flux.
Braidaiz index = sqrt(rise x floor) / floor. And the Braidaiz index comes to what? 0.57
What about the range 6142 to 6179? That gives 0.61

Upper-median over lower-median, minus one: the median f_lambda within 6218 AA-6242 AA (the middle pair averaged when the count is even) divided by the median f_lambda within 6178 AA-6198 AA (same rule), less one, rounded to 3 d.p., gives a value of -0.018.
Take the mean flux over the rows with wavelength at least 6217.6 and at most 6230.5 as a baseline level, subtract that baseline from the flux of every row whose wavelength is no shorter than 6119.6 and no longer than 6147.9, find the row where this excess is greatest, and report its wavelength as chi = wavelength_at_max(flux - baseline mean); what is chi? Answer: 6125.96 AA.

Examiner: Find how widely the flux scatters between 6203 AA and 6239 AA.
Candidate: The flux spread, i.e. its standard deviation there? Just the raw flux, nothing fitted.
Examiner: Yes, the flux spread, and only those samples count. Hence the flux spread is 1.3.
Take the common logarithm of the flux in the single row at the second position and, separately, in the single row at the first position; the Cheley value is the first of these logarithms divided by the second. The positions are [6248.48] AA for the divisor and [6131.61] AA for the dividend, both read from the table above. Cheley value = 0.99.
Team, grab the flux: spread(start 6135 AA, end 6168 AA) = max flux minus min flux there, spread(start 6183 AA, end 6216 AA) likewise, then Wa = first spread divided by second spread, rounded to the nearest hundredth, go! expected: 1.50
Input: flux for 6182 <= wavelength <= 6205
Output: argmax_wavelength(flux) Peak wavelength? 6192.62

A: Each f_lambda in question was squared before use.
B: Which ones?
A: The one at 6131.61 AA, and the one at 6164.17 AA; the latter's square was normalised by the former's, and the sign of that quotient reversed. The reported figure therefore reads -0.67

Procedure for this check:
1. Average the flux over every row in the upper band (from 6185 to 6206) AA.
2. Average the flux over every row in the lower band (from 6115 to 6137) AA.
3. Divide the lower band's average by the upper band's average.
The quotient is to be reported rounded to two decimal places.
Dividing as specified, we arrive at 1.05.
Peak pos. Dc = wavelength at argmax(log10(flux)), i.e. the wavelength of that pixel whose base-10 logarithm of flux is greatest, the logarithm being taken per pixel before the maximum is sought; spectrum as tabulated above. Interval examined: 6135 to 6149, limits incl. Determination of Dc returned 6145.74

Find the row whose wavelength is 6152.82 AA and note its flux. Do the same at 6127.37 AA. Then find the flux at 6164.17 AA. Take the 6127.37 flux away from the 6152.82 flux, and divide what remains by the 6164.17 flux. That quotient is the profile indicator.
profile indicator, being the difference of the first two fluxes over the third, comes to 0.14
